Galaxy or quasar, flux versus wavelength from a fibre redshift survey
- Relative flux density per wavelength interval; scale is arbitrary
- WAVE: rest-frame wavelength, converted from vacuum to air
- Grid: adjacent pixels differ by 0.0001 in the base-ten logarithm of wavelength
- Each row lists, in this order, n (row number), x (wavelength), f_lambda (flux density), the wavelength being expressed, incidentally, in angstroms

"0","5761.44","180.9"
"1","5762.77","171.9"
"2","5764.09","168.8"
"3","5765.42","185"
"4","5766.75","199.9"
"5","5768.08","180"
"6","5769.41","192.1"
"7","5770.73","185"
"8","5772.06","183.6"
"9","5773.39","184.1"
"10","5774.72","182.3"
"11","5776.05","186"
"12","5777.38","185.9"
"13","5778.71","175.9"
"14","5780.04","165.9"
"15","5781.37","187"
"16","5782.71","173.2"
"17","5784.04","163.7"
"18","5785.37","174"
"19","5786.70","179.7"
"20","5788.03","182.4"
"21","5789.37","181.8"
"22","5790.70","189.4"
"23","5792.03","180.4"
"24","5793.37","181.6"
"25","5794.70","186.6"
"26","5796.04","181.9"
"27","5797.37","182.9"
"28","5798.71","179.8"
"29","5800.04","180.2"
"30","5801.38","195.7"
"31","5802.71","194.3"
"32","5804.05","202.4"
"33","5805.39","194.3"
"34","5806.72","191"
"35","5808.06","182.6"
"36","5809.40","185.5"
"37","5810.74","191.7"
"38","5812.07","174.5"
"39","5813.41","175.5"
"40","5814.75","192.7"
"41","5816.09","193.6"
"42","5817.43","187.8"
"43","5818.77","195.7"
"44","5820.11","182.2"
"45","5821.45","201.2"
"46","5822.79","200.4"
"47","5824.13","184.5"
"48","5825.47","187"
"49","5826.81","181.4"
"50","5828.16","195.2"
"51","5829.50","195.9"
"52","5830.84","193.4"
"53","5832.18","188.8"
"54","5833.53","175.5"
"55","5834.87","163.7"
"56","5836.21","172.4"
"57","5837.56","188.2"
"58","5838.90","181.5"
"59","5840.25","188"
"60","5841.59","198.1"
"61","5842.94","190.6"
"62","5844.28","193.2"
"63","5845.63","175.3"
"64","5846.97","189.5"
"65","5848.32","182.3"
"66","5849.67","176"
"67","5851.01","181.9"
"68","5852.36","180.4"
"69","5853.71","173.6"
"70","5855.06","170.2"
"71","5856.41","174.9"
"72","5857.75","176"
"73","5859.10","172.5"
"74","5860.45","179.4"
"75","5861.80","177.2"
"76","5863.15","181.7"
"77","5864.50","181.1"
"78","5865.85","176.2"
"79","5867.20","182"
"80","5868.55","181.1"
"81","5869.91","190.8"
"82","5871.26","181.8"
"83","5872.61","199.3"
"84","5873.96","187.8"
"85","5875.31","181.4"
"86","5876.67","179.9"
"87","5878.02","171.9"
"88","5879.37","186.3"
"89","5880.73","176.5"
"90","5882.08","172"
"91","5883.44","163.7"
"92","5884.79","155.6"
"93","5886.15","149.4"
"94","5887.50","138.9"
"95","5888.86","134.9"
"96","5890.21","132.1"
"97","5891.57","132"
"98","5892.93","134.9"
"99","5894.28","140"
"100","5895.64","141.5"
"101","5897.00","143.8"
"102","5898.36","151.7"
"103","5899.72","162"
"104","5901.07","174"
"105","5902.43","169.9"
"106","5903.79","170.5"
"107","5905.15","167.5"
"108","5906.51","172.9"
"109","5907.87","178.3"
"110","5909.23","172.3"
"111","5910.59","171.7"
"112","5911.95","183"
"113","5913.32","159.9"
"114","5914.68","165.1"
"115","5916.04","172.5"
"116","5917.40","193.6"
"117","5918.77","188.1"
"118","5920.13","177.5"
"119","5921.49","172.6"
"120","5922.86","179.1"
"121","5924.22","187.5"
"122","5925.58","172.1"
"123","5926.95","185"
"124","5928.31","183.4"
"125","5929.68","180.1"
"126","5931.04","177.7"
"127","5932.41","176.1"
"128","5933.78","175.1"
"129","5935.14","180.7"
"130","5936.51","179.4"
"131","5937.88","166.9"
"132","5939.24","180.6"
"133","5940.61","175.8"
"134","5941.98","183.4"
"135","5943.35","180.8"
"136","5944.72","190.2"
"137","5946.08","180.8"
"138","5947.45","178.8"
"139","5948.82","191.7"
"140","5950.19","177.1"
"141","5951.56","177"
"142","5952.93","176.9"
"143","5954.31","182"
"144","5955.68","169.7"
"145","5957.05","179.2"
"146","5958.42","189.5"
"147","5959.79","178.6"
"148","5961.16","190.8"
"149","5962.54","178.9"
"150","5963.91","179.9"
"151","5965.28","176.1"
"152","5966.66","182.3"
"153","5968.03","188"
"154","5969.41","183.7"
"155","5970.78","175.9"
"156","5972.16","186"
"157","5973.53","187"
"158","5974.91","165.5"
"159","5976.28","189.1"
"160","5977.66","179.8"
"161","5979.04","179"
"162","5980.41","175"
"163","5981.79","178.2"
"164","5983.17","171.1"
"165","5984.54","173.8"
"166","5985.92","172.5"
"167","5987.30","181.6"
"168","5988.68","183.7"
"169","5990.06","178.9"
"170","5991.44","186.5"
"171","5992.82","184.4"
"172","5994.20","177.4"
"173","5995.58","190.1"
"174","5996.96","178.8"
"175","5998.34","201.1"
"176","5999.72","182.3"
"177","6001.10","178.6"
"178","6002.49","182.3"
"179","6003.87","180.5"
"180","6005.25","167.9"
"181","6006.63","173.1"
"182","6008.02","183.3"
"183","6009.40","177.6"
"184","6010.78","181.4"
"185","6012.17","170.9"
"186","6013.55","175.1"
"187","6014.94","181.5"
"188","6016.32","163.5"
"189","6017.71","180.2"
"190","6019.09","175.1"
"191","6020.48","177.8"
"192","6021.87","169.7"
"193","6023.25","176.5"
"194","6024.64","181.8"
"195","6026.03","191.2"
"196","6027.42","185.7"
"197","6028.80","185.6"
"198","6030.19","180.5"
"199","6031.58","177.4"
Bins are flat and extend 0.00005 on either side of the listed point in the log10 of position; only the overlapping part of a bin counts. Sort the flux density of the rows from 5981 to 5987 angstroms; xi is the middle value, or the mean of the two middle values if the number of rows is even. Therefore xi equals 173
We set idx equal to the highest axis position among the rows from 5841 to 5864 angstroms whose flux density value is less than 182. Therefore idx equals 5863.15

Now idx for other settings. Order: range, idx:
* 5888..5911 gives 5910.59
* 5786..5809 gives 5800.04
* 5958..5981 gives 5980.41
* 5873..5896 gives 5895.64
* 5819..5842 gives 5838.90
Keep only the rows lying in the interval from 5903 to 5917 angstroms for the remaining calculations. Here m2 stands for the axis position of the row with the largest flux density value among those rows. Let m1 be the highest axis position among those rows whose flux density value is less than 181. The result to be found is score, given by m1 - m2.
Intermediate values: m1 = 5916.04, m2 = 5911.95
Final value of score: 4.1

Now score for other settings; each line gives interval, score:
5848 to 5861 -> 12.1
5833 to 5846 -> 4.0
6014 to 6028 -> -2.8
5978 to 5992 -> -1.4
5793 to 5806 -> -4.0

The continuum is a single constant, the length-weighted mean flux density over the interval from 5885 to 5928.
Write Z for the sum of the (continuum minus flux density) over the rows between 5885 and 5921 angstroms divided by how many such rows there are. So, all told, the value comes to 3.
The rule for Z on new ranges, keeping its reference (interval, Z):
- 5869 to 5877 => -23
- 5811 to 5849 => -23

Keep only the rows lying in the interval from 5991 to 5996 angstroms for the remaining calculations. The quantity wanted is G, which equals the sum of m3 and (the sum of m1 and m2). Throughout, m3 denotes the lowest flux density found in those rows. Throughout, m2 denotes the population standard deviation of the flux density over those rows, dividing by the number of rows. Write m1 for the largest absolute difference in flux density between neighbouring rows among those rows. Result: 195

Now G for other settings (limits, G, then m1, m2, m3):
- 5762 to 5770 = 200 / 20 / 11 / 168.8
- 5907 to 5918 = 193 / 23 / 10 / 159.9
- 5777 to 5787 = 193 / 21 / 8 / 163.7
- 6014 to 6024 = 187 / 18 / 6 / 163.5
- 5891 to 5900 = 152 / 10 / 10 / 132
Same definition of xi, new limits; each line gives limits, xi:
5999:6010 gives 180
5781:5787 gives 174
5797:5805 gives 189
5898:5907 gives 170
